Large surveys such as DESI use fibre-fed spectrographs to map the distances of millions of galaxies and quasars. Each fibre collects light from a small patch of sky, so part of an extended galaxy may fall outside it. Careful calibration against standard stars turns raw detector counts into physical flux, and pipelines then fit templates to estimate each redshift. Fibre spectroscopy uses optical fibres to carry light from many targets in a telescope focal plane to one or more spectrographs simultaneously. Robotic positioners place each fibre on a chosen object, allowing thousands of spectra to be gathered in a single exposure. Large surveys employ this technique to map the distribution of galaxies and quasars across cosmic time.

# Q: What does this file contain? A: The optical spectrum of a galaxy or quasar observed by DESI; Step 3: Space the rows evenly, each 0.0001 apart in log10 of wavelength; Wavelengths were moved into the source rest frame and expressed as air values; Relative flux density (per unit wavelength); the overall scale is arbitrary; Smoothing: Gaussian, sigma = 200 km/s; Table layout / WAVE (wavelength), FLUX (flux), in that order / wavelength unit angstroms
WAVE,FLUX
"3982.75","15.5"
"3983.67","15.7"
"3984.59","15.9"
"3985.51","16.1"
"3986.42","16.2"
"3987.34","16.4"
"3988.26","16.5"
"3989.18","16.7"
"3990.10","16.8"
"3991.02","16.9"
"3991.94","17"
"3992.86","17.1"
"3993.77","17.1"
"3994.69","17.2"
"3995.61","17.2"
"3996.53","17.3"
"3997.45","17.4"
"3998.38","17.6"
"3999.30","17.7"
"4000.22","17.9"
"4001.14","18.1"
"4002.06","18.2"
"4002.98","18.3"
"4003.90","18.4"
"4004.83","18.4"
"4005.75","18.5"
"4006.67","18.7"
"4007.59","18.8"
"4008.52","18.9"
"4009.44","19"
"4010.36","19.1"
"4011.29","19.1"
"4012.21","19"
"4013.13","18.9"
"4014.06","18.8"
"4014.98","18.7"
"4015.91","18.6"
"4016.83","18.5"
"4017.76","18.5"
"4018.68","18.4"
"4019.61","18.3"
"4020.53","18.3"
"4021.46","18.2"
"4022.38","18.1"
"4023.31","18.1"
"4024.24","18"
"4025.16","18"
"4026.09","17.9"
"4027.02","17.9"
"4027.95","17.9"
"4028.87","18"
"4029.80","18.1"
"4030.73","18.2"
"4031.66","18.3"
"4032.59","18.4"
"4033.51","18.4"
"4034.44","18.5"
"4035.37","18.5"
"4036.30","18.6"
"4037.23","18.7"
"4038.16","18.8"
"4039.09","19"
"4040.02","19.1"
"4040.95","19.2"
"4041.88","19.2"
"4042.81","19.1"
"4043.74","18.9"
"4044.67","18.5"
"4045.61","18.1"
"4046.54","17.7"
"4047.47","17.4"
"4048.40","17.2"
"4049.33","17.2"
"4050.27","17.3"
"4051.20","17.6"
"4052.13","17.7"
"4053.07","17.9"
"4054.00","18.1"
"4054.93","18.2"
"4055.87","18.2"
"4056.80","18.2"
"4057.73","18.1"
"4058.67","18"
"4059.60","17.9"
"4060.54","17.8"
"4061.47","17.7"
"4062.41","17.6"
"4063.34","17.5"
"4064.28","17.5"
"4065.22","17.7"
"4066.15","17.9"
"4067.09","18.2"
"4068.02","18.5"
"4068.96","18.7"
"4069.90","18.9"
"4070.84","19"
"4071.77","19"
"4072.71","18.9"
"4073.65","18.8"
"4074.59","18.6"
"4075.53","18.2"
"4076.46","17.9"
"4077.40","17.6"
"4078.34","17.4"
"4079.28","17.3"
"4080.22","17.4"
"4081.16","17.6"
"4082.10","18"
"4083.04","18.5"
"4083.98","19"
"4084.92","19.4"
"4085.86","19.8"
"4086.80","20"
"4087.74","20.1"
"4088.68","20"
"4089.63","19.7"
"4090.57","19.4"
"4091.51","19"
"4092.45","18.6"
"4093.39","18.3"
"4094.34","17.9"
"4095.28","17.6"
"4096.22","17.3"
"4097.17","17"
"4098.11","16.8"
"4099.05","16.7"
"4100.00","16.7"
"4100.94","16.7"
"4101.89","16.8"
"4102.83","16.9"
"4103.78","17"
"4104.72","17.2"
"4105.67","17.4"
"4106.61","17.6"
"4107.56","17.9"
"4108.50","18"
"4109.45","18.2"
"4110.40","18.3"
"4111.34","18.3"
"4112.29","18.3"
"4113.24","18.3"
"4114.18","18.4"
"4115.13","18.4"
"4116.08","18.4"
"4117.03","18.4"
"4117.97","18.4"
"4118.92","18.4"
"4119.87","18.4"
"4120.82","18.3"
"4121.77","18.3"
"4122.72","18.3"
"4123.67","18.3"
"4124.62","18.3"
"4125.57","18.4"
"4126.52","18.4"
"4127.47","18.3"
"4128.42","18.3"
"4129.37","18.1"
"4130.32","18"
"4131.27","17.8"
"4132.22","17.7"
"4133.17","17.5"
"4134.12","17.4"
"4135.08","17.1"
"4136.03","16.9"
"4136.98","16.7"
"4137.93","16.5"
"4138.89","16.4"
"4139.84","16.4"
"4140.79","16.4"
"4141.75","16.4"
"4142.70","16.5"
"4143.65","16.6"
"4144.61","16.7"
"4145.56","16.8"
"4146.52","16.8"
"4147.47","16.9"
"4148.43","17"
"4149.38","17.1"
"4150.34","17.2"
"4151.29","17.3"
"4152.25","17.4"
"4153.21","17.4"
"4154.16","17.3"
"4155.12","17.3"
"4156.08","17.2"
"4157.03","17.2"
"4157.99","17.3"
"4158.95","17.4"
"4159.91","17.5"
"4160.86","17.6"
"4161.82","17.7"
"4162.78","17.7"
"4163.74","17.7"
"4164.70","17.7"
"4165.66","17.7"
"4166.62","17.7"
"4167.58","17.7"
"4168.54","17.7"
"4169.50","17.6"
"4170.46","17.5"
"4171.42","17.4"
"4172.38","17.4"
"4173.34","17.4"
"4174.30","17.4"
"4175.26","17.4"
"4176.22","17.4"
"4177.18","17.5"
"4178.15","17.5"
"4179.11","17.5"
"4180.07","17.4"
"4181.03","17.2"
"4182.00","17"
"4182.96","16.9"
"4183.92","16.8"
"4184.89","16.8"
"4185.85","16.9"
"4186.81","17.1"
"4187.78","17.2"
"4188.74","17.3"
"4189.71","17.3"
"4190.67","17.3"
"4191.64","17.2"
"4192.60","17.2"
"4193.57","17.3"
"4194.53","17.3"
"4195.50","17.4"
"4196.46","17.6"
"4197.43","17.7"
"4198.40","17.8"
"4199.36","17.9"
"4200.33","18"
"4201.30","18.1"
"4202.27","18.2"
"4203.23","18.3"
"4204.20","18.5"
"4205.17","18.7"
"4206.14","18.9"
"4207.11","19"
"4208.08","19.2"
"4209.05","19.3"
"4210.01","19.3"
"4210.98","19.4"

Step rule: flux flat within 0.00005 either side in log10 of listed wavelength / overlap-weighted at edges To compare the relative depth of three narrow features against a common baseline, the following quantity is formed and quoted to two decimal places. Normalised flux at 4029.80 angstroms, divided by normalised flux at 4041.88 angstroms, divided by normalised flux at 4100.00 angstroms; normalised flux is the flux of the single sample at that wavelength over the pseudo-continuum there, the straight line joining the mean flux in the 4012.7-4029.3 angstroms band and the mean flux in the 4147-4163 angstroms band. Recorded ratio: 1.00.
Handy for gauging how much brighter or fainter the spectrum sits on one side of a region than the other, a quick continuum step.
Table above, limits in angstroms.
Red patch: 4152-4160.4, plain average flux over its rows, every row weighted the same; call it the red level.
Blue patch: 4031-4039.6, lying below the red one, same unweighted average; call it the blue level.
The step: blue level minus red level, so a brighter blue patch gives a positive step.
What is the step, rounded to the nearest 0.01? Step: 1.24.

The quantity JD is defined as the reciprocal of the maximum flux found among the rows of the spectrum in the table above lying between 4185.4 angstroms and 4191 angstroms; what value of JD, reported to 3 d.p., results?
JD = 0.058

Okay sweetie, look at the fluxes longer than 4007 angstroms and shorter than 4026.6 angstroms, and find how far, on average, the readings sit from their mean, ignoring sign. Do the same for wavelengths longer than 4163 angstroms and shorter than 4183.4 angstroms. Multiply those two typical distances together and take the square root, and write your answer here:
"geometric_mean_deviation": 0.24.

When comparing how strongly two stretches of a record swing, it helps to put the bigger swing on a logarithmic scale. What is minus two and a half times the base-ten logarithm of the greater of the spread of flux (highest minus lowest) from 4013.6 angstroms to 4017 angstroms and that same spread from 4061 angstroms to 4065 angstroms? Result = 1.3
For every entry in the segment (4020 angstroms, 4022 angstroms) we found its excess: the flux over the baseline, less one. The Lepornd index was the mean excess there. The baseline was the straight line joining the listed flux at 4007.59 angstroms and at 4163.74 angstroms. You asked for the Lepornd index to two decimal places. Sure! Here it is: -0.02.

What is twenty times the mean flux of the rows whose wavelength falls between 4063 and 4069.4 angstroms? 360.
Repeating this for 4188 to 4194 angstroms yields 345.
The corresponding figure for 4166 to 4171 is 353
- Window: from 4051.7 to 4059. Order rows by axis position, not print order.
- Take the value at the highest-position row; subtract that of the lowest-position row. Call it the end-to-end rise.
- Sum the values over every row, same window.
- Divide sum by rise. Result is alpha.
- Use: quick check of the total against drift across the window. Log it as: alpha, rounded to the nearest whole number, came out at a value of 481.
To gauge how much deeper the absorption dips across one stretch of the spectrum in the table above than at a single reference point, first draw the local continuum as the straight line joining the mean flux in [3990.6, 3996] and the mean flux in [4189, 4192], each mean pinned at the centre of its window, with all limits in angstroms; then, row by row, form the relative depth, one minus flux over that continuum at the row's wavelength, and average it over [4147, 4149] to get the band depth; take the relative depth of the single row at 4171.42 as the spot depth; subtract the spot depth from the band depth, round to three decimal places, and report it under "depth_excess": 0.025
